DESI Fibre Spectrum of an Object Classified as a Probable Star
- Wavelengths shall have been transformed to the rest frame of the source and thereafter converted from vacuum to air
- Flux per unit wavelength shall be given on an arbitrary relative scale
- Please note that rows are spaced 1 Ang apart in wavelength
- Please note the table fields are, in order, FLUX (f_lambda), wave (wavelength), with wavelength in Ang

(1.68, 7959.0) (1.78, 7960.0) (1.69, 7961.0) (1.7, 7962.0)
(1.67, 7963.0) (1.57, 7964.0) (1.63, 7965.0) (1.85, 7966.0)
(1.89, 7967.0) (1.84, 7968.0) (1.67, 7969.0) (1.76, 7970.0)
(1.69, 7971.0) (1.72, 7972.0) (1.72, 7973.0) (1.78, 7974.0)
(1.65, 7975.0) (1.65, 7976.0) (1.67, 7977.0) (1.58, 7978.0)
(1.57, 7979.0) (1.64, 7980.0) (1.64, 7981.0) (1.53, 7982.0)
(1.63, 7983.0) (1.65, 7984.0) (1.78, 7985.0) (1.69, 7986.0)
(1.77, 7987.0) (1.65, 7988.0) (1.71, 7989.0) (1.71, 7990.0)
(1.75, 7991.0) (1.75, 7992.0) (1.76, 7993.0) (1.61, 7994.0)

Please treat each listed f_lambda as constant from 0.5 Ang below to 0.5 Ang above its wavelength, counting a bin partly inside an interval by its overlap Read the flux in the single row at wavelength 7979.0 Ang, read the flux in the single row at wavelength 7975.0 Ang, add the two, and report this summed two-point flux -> 3.22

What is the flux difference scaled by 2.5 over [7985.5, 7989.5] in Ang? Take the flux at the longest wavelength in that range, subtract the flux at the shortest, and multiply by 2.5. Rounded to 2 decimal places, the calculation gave 0.05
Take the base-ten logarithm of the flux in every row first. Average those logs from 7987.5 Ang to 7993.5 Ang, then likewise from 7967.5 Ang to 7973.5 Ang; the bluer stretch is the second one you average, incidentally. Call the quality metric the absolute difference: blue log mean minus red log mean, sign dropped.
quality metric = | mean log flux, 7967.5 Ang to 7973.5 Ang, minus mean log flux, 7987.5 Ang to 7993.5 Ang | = 0.003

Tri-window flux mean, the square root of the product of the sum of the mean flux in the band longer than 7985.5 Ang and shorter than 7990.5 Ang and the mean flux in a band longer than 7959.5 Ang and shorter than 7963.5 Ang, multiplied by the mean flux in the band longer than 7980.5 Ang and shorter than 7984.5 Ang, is 2.35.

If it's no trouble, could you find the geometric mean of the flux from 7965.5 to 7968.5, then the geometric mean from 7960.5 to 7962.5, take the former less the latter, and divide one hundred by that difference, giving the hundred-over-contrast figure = 606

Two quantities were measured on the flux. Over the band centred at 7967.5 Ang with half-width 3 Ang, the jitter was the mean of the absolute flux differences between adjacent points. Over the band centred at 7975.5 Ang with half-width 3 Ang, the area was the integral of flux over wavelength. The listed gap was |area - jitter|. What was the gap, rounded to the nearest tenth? 9.9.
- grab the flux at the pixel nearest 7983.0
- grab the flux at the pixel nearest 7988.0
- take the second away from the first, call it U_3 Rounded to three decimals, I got -0.020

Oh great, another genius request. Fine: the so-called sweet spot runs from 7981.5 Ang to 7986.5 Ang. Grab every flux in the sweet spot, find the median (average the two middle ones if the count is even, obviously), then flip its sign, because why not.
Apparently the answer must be -1.65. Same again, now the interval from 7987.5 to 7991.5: -1.71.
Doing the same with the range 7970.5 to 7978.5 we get -1.68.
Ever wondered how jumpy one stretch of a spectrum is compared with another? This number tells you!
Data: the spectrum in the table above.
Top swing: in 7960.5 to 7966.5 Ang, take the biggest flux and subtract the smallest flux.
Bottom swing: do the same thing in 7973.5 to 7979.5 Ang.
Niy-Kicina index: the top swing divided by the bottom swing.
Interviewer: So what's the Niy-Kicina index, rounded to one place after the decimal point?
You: 1.3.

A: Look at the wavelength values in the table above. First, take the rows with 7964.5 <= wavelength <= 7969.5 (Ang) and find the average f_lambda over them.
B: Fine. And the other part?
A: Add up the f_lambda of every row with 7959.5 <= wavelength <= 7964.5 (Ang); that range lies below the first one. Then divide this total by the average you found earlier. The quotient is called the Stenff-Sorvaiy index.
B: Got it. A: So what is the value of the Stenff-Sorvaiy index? 4.74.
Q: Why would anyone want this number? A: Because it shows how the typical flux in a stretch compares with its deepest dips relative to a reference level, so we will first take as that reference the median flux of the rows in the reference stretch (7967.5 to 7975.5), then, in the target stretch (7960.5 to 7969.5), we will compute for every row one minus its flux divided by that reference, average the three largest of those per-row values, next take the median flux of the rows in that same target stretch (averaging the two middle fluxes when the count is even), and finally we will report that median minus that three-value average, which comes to 1.63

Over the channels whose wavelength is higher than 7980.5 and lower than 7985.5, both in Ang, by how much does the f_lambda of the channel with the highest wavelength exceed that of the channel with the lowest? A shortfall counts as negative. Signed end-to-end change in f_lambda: 0.14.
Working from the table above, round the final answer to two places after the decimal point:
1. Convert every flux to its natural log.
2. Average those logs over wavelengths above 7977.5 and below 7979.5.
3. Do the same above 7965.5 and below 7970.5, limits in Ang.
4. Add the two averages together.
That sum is 1.04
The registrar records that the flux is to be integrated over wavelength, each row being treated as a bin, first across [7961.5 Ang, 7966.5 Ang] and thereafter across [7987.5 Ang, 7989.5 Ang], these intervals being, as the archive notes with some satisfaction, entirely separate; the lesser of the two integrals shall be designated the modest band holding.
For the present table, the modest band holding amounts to 3.4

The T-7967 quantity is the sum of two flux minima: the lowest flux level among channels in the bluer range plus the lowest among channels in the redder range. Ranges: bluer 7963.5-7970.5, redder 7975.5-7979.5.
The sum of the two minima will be 3.14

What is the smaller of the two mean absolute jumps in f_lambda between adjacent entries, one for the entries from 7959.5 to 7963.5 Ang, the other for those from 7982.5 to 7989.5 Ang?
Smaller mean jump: 0.043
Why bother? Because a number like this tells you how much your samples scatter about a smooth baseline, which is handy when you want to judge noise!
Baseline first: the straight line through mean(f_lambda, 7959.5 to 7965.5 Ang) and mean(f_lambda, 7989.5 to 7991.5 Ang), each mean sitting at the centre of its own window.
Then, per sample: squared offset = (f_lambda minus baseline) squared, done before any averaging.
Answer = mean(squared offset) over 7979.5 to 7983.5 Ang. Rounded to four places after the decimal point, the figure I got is 0.0126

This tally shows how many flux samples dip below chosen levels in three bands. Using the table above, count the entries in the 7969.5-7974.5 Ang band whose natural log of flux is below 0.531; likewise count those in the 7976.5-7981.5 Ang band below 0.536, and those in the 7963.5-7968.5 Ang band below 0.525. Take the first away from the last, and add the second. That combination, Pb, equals 6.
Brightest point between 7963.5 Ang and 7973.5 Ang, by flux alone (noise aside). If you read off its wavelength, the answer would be 7967.0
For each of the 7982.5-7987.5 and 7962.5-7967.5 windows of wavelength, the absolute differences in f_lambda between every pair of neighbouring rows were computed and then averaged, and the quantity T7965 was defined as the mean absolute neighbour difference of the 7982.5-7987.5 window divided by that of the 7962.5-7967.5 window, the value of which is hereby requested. 0.8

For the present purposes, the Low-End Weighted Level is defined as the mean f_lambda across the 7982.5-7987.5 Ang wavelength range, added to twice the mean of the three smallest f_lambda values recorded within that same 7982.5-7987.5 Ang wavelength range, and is 5.02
